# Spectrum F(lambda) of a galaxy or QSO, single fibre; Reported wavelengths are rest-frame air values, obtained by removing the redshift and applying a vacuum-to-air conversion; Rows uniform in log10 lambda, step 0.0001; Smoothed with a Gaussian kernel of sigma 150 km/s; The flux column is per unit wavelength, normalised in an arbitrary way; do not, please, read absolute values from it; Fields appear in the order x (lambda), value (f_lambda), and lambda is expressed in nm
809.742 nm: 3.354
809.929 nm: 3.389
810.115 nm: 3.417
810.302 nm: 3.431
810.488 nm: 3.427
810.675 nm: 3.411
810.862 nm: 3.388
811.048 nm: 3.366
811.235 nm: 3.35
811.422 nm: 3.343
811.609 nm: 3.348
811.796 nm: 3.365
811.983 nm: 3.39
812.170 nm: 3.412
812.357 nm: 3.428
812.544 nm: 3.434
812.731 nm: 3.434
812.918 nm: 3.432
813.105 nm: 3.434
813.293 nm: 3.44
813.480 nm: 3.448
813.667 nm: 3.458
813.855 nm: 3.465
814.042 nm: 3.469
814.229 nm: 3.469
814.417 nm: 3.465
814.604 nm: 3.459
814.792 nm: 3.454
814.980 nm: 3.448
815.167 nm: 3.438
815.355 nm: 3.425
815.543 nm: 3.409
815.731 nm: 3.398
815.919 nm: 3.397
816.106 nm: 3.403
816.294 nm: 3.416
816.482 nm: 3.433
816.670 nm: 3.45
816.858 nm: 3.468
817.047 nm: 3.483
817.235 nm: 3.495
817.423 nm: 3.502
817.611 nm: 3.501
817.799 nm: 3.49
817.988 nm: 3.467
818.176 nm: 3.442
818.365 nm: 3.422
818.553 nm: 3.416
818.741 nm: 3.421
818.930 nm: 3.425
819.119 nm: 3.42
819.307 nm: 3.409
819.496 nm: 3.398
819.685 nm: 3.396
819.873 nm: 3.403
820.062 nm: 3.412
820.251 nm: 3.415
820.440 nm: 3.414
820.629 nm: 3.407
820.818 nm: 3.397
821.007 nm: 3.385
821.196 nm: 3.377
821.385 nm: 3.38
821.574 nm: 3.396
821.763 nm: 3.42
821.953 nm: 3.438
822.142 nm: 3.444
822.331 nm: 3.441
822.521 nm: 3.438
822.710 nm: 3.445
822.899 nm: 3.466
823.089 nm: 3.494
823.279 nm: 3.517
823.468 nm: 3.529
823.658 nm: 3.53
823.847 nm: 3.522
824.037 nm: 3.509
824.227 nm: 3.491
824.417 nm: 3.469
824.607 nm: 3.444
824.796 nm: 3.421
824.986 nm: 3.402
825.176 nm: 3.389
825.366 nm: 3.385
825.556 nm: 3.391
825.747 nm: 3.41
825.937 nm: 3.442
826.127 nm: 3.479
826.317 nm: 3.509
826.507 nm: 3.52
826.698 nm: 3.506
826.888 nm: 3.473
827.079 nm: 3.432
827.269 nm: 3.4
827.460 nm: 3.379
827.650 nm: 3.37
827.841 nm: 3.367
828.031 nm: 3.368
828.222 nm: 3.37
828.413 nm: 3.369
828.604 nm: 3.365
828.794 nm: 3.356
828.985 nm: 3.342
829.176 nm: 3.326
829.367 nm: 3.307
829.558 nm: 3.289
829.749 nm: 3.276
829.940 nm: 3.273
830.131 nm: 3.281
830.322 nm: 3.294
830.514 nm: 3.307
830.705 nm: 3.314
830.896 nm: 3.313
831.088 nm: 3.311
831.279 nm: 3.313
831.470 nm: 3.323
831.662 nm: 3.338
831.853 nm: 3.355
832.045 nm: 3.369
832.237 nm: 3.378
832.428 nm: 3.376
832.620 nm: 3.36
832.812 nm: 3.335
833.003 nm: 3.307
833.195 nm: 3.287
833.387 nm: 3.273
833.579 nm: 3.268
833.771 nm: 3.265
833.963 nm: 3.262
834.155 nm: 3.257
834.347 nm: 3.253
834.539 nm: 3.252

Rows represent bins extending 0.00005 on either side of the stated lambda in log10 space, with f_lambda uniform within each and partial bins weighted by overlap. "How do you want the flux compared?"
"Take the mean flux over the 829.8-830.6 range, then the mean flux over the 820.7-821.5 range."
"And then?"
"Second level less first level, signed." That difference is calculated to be 0.10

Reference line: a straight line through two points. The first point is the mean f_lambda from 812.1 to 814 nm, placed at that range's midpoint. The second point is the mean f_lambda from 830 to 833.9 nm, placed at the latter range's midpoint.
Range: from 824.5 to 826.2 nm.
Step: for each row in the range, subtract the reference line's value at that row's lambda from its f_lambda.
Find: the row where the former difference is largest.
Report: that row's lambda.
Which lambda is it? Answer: 826.127 nm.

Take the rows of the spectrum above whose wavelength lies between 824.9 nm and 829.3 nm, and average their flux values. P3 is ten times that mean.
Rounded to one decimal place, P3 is 34.1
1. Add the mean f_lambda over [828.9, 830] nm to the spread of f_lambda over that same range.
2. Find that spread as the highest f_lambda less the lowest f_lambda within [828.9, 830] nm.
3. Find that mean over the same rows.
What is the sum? 3.37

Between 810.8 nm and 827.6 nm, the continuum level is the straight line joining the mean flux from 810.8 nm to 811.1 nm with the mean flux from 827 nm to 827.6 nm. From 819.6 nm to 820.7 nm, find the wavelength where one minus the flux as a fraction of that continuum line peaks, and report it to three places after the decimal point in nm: 819.685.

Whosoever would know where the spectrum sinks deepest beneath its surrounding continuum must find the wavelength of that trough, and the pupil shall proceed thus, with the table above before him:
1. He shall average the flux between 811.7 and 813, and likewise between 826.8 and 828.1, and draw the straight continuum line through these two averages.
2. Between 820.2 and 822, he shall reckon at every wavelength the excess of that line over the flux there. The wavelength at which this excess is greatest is 821.196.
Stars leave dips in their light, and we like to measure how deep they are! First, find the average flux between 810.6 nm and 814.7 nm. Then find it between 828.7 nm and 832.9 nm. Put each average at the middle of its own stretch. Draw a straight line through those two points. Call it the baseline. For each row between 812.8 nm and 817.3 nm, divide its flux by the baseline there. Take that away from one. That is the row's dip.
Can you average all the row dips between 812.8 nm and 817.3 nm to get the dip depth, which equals -0.011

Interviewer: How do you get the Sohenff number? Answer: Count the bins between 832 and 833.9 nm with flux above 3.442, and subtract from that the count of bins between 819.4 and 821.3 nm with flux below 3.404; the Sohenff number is -6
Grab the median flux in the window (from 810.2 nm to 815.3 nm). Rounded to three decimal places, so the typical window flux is 3.434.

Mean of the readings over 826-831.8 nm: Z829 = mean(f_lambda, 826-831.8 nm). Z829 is 3.36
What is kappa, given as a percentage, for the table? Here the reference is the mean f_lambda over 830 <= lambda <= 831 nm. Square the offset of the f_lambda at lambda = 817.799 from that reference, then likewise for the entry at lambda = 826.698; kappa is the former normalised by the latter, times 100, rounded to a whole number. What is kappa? 85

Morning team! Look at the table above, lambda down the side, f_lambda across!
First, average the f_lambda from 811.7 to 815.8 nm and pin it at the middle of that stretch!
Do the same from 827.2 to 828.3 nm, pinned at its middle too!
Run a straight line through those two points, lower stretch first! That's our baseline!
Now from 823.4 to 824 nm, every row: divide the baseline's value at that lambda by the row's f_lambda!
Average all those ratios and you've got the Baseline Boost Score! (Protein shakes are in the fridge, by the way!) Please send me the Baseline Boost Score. 0.962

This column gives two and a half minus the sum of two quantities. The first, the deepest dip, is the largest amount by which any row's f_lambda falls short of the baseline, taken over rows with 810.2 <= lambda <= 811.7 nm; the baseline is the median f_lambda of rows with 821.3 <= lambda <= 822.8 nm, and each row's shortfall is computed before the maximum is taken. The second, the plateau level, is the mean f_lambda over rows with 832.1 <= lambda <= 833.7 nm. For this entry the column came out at -0.92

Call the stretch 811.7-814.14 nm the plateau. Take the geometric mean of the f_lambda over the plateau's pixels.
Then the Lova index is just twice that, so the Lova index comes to 6.86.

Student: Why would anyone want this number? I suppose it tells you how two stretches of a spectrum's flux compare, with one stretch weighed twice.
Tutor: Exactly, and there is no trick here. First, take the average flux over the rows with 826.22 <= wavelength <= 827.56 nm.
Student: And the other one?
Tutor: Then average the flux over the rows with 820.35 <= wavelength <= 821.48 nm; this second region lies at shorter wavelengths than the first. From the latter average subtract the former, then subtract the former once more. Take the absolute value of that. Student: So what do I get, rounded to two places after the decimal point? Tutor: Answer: 3.53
